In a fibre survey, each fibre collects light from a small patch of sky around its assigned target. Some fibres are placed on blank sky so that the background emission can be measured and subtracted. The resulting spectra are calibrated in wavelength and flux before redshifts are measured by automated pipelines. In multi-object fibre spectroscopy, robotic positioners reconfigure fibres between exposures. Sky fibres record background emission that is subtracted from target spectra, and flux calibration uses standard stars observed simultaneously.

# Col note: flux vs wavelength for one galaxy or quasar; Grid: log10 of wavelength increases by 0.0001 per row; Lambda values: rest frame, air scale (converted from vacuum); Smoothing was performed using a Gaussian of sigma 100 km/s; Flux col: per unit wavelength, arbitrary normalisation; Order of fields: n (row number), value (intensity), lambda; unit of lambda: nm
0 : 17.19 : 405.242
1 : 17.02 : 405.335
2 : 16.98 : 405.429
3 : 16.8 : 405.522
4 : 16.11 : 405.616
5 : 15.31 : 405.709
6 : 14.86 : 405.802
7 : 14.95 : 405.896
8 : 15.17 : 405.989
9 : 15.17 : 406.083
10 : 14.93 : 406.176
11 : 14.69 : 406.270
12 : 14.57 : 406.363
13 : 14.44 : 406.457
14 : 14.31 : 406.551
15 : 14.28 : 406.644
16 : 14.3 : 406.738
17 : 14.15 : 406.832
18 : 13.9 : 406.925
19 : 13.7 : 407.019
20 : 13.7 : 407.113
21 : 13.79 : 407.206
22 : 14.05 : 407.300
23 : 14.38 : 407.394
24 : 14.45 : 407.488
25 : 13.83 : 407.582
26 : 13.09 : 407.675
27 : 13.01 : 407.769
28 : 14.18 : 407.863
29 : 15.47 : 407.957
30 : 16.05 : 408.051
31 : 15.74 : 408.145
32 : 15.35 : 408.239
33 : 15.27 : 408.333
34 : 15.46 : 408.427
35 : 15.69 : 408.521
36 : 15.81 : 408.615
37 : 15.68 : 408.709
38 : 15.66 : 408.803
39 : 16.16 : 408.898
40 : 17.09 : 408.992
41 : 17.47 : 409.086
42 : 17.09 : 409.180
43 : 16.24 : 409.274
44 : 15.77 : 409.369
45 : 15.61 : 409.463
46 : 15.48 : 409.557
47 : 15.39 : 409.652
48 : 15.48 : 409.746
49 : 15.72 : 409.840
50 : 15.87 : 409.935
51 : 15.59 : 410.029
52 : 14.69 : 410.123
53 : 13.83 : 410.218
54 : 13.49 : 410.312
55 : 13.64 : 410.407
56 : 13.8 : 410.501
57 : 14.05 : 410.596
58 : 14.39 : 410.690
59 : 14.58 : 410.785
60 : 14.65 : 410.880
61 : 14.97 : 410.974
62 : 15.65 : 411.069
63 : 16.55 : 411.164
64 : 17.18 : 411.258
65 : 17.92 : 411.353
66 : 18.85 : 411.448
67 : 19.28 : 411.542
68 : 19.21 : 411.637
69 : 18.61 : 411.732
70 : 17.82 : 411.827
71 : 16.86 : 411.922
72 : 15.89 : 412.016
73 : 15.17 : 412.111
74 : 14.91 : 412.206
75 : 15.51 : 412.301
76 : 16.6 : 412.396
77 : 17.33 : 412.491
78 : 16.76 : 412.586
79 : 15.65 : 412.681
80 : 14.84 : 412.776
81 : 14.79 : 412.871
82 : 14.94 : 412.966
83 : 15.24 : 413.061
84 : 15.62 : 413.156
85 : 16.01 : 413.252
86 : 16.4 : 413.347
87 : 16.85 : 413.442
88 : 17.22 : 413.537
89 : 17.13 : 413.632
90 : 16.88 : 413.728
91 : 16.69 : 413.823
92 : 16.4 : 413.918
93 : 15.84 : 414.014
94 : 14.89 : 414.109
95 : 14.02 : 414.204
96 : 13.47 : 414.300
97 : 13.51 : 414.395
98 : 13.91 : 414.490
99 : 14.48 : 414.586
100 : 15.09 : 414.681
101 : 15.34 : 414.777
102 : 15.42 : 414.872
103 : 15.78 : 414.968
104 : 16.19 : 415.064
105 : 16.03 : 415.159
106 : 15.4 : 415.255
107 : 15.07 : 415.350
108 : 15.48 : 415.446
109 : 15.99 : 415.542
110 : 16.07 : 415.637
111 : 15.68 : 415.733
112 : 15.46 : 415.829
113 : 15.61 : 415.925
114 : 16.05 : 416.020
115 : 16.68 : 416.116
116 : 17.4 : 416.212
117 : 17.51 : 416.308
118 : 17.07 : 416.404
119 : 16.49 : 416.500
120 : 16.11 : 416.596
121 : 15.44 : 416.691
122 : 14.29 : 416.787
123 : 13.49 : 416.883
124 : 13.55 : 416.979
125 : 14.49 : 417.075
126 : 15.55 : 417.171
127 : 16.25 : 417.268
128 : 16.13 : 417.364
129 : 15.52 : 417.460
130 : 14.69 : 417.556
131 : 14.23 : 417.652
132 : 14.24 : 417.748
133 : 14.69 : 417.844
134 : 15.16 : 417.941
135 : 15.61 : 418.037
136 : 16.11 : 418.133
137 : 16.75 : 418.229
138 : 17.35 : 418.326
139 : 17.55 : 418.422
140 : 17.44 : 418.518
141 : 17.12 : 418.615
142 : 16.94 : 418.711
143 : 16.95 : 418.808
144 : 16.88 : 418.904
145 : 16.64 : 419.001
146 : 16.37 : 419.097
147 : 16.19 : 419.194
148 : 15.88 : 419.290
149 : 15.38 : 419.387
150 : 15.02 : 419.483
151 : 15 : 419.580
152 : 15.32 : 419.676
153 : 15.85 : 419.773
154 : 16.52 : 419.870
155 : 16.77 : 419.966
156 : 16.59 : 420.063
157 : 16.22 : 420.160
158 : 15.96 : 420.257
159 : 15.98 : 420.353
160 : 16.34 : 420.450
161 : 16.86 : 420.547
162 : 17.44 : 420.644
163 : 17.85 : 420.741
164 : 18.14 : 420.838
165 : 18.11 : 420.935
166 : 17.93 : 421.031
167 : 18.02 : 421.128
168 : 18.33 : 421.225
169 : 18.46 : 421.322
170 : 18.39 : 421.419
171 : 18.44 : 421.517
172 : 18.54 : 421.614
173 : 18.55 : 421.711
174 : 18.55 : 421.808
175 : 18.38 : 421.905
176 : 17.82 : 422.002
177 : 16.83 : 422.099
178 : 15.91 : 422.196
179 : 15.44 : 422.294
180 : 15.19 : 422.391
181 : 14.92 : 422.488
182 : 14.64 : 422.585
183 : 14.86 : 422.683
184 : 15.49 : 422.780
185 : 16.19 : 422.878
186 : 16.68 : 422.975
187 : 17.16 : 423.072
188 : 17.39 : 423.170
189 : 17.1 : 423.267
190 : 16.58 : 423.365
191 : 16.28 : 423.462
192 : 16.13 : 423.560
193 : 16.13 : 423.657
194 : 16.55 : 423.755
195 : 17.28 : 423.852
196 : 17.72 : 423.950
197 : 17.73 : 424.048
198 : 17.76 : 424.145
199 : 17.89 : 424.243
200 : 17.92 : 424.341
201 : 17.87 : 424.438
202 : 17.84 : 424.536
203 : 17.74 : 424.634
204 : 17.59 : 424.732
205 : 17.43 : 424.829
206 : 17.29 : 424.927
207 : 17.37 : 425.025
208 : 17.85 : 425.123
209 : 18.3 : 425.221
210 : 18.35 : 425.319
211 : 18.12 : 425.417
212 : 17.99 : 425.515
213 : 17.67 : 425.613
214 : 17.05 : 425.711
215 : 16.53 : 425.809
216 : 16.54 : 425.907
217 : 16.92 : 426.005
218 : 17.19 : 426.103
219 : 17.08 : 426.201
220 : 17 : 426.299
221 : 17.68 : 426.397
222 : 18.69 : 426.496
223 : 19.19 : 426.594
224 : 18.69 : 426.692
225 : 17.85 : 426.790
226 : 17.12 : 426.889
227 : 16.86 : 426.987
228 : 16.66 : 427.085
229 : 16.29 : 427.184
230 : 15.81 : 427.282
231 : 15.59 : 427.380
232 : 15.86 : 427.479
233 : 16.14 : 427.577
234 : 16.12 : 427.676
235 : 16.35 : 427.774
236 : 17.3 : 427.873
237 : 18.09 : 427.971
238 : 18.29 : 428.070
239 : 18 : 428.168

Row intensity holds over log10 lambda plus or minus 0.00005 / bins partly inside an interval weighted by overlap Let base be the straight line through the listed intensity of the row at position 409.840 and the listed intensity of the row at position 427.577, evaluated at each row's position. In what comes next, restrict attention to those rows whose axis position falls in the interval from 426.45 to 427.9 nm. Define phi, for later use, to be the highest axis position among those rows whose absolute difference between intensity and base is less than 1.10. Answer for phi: 427.774 nm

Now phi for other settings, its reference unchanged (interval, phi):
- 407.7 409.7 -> 409.652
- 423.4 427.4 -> 427.380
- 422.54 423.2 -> 422.975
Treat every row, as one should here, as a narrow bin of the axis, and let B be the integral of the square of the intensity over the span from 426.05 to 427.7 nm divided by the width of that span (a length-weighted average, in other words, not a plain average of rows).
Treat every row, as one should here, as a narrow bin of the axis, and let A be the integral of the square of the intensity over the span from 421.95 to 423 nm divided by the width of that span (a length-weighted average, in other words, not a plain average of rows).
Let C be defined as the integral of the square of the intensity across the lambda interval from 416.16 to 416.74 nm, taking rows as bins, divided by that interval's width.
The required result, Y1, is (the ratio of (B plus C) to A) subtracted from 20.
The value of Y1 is 17.7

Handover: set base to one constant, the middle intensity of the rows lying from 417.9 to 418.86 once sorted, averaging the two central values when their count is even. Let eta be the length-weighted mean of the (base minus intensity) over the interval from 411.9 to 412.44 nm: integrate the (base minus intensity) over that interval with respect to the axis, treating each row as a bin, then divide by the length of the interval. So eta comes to 1.2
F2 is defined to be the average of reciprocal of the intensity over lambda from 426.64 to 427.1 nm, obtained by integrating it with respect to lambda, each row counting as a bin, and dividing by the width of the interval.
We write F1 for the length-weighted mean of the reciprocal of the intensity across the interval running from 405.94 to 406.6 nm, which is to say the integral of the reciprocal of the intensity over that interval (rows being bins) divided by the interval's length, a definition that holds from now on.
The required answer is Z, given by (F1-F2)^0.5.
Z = 0.10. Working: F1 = 0.068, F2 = 0.0573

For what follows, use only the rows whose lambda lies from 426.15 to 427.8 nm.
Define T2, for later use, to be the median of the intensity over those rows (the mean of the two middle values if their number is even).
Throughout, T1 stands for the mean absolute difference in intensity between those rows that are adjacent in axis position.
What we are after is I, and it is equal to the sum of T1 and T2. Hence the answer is 17.3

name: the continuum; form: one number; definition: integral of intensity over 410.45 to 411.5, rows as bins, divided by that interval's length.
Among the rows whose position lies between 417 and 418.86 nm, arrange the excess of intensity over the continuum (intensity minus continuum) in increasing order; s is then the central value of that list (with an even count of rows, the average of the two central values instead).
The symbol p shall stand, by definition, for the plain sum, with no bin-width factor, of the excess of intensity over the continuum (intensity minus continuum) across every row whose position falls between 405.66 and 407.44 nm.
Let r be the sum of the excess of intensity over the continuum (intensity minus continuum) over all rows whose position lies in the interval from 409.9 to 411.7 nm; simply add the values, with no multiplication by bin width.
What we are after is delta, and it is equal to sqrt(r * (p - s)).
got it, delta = 3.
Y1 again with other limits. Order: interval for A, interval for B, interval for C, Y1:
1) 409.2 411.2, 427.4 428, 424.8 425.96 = 17.4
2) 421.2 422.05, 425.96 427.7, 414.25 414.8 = 18.5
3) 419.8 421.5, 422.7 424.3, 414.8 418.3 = 18.2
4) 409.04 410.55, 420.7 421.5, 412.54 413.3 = 17.6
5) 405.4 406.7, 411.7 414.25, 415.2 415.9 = 17.8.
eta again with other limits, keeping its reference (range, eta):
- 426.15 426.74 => -1.1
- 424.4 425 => -0.7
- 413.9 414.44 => 2.3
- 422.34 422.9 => 1.8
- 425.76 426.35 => 0.1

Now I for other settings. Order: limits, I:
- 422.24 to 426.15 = 17.5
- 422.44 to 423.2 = 16.3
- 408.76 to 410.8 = 15.9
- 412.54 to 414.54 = 16.1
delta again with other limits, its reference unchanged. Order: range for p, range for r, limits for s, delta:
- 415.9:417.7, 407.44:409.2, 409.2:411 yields 3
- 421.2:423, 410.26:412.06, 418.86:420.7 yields 14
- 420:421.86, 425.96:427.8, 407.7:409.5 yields 30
